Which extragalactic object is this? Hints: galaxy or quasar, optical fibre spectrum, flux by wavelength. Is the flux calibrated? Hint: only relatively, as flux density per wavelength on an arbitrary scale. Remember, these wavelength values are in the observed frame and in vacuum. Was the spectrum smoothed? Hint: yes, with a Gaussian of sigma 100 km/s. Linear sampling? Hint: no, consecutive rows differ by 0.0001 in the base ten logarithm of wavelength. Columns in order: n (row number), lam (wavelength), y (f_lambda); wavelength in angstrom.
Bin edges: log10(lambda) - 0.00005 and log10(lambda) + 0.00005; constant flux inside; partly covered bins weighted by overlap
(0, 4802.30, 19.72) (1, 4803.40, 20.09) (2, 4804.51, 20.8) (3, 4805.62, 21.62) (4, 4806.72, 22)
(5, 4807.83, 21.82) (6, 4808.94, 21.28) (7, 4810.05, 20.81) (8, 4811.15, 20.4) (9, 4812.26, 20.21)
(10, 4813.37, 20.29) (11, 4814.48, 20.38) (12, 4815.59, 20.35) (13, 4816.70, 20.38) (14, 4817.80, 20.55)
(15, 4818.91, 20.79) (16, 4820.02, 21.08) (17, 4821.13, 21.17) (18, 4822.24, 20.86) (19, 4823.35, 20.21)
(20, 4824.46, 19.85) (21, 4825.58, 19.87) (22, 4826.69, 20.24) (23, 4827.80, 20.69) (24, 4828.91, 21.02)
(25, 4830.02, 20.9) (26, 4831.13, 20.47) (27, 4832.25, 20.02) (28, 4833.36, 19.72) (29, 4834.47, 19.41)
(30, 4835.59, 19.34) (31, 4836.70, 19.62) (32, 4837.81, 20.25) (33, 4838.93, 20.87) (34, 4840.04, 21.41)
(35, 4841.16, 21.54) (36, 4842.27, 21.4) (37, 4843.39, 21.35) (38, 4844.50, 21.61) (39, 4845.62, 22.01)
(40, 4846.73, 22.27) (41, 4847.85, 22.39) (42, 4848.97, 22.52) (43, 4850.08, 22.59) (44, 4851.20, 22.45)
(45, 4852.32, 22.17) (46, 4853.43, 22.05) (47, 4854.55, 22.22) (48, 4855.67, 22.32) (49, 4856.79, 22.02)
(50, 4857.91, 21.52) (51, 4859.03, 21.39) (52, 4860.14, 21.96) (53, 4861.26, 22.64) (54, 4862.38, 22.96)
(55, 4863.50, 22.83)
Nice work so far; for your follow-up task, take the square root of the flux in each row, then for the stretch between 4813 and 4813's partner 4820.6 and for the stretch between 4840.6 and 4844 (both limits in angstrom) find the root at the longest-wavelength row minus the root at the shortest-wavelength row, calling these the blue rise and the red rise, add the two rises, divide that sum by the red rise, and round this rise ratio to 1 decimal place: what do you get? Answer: -3.2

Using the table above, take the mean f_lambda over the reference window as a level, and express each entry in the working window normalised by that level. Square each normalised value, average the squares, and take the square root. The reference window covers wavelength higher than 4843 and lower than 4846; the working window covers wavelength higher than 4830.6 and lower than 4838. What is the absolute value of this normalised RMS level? 0.92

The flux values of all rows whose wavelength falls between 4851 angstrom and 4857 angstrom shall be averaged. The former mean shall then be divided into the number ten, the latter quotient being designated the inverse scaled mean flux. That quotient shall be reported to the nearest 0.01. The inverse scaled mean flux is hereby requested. 0.45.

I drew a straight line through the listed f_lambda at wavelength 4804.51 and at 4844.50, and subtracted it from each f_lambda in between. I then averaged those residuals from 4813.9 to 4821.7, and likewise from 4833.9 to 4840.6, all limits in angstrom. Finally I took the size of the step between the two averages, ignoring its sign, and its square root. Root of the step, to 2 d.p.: 0.96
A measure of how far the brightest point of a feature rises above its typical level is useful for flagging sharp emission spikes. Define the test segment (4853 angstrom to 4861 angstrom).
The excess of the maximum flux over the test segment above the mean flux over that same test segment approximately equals 0.4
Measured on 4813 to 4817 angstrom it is 0.0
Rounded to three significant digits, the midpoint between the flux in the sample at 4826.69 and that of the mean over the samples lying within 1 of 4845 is 21.0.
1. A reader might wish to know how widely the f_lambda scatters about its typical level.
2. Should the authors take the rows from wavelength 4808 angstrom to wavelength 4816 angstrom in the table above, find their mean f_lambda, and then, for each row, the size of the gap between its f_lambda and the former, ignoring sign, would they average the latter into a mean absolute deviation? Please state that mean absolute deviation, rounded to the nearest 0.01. 0.29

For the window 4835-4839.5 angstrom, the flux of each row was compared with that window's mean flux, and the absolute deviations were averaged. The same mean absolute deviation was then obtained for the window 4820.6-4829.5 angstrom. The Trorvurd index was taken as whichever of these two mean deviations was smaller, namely 0.45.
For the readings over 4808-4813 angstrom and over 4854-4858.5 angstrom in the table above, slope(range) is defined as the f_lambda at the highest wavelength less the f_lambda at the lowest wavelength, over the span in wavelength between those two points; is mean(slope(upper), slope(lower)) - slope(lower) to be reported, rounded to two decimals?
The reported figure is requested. 0.06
